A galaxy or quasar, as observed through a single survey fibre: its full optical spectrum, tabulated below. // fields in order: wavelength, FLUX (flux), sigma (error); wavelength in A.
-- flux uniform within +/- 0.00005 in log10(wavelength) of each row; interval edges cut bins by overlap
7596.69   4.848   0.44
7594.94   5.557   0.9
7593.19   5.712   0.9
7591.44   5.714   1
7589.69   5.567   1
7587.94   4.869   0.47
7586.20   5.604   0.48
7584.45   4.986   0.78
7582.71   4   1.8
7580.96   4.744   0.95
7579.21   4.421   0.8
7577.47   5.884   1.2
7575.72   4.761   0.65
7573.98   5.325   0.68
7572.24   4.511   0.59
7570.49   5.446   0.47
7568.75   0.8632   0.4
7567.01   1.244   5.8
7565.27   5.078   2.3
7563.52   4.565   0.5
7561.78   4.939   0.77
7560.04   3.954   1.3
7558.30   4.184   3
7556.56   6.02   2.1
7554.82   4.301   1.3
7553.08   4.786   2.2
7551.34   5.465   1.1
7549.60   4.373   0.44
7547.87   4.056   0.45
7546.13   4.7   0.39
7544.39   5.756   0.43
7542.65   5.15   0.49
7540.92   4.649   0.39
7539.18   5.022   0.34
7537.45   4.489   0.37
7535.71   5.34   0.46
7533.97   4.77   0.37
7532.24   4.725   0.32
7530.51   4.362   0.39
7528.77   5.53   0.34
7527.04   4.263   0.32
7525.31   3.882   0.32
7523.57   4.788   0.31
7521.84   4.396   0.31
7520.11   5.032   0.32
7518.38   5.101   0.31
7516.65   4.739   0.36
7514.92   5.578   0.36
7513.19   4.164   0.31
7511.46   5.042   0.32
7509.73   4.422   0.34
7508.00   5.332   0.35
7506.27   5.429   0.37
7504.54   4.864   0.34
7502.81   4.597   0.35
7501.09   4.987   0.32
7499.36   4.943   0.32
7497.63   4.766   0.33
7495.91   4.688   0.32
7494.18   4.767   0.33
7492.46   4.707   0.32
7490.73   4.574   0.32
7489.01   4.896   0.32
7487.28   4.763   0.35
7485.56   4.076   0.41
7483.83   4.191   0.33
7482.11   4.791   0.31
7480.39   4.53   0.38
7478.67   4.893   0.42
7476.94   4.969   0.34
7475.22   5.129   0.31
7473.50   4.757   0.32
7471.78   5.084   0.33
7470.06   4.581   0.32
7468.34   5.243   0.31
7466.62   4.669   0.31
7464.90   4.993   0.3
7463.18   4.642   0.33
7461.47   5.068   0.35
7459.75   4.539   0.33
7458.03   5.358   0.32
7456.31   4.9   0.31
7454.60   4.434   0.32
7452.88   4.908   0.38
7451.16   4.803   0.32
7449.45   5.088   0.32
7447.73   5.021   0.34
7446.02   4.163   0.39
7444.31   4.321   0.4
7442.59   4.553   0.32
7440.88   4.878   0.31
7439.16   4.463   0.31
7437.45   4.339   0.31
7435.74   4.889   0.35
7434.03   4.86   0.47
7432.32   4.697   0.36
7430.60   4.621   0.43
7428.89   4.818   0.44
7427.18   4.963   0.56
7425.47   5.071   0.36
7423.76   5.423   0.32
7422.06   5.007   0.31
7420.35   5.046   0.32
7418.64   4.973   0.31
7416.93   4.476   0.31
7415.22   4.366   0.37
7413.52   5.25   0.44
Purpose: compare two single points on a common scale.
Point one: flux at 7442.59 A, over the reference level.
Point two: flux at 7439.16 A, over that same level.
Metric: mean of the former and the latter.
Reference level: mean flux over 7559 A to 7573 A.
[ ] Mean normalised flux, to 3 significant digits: 1.18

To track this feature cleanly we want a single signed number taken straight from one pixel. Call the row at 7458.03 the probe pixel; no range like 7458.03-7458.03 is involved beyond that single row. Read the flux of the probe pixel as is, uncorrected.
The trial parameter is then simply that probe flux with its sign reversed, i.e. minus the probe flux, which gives -5.36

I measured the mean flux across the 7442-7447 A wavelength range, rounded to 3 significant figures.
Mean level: 4.35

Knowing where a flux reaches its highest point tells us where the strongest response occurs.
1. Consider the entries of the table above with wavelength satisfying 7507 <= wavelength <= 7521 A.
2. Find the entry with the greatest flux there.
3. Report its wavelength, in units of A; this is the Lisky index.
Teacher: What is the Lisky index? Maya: 7514.92 A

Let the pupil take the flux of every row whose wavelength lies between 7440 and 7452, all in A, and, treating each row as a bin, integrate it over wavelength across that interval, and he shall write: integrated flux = 56.3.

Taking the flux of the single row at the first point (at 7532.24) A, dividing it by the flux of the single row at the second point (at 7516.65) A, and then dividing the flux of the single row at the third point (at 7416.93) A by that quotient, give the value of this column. 4.5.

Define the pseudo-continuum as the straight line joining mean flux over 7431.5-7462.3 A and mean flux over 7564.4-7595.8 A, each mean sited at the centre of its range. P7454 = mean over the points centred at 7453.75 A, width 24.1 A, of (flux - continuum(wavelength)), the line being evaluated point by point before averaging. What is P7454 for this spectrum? 0.0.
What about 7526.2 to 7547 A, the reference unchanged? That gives 0.2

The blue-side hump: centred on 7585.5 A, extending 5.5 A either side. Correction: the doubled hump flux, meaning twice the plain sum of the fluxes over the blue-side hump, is 60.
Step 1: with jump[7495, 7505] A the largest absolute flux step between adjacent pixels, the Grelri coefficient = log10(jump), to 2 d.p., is -0.41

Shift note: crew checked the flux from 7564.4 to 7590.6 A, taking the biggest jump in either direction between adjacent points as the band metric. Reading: 4.6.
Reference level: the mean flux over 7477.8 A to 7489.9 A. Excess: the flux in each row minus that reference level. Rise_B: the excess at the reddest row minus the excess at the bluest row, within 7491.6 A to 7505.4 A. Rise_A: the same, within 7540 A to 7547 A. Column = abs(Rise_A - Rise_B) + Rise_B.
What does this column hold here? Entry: 0.26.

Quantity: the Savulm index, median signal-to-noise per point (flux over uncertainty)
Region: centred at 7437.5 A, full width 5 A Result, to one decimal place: 14.0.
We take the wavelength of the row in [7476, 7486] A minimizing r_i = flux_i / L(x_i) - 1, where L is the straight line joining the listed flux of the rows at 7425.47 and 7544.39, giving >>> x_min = 7485.56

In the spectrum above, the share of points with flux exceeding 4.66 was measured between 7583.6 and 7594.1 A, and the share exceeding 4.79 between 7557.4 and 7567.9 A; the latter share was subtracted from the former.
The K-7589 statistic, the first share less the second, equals 0.7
